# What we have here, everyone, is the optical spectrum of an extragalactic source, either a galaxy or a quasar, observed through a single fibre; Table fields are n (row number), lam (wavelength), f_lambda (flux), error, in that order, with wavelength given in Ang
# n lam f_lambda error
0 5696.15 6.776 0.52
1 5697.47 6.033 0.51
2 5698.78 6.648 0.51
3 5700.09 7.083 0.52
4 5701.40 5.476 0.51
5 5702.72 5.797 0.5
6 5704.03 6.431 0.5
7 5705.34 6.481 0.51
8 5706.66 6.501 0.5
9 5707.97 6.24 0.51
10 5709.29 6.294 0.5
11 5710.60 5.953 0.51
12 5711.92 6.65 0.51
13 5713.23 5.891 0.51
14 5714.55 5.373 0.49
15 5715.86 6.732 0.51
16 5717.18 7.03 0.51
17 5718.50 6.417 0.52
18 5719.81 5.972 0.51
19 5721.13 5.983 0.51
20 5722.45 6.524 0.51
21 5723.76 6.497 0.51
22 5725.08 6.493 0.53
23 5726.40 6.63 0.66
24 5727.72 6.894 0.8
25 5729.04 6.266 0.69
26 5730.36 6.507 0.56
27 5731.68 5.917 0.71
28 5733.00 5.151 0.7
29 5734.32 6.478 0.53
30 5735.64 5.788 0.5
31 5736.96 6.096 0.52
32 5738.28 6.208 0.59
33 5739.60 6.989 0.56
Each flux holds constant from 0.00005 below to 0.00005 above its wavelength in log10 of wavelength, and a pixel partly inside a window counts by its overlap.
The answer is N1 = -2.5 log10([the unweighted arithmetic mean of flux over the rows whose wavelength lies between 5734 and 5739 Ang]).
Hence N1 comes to -1.97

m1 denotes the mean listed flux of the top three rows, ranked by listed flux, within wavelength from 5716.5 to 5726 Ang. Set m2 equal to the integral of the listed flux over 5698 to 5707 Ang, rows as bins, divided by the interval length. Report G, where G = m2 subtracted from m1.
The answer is 0.348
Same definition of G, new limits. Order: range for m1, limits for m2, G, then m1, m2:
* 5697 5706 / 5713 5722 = 0.518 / 6.74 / 6.22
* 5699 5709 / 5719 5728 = 0.277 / 6.69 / 6.41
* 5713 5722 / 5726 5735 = 0.477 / 6.73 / 6.25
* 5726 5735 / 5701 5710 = 0.486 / 6.68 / 6.19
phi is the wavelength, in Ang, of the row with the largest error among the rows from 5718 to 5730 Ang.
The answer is 5727.72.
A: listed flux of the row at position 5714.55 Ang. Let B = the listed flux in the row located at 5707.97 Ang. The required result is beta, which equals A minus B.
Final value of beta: -0.9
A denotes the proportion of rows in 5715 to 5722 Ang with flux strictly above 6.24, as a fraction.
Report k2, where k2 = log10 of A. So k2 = -0.22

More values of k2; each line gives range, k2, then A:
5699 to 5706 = -0.22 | 0.60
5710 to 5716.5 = -0.40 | 0.40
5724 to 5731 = 0.00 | 1.00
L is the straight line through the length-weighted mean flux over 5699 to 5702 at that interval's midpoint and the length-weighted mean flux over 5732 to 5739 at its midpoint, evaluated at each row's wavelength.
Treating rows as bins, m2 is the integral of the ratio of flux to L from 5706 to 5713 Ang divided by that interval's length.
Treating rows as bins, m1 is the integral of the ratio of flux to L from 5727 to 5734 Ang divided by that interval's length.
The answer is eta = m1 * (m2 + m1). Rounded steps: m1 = 1.025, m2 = 1.01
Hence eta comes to 2.08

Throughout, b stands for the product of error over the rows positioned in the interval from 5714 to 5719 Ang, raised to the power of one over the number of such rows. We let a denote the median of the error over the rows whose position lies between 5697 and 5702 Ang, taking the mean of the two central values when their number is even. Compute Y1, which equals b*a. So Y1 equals 0.259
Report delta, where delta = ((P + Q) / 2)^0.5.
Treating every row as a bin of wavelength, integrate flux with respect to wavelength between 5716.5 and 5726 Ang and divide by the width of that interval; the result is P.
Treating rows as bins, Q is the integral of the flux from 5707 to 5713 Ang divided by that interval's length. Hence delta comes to 2.52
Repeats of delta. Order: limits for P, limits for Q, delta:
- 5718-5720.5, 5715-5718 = 2.54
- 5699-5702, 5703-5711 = 2.52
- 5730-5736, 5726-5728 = 2.52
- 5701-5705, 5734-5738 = 2.46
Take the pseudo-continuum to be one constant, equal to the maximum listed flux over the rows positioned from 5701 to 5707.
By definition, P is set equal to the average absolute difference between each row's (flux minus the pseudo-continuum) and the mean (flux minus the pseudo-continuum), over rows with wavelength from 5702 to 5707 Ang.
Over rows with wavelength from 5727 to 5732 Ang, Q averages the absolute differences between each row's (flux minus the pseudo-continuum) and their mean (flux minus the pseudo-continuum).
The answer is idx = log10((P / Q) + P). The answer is 0.03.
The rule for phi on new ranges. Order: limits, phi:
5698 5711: 5700.09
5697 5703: 5700.09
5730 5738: 5731.68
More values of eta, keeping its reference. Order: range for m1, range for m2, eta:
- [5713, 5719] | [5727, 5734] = 2.09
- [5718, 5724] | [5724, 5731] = 2.16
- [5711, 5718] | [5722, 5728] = 2.15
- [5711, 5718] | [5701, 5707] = 2.03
